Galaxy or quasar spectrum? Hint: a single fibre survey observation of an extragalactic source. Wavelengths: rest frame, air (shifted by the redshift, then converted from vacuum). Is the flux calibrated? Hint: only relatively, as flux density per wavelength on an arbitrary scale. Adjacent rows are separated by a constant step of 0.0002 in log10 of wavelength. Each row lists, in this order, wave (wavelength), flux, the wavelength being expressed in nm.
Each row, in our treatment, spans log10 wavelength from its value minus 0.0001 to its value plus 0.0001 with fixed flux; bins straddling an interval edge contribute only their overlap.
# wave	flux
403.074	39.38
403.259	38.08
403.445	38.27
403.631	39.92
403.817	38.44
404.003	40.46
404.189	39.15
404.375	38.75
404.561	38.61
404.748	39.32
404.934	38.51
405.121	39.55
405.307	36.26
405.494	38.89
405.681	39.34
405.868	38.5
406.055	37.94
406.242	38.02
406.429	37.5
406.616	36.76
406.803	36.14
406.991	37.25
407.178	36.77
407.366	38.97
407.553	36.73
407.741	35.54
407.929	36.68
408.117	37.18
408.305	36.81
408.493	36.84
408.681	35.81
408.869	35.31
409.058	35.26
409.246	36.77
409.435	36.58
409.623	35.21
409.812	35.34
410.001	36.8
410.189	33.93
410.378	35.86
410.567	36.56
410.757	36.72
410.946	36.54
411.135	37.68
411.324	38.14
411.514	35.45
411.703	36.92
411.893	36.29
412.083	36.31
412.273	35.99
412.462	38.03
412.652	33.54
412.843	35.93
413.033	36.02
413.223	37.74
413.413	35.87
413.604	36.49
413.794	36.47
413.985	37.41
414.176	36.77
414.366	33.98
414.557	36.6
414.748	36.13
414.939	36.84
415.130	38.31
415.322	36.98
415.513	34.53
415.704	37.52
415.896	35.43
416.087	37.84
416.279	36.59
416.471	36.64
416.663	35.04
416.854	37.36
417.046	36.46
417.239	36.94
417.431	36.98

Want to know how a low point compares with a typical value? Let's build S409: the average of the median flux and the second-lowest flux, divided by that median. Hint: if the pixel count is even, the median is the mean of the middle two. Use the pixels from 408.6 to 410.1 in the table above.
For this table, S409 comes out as 0.996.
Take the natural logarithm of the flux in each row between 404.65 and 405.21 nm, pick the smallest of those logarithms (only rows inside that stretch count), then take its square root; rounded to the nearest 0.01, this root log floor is 1.91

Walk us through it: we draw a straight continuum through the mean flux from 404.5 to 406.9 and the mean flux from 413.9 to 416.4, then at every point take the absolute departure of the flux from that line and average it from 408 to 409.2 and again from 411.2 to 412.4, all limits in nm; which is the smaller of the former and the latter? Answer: 0.89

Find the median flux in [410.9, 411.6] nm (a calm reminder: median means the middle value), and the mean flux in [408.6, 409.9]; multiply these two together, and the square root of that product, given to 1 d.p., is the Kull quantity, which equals 36.4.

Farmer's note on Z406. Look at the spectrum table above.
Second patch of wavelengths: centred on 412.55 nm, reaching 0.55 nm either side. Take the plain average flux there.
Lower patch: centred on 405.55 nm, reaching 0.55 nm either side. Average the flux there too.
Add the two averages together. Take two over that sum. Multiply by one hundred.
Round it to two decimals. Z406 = 2.69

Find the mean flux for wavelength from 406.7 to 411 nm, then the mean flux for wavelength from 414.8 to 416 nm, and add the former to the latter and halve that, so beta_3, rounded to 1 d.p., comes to 36.5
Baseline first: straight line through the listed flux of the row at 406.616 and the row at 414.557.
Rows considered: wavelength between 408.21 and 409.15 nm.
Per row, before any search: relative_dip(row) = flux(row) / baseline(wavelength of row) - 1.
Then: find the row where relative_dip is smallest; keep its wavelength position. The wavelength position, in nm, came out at 409.058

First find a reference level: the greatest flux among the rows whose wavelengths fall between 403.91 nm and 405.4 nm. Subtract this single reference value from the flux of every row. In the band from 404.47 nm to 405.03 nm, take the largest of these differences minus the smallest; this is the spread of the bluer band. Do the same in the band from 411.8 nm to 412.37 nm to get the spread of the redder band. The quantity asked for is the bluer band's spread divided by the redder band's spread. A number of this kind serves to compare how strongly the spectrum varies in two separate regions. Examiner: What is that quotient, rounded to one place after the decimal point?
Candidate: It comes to 2.5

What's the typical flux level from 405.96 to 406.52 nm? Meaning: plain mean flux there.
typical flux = 37.8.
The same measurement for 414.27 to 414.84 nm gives 35.6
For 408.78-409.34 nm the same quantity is 35.8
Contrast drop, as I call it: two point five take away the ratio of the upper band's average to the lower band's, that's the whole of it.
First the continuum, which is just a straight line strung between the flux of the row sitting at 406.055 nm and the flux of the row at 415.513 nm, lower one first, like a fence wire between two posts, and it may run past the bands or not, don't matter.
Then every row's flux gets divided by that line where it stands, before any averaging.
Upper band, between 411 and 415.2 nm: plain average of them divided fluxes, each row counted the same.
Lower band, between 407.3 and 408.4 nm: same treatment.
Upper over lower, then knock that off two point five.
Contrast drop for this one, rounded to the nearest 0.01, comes 1.46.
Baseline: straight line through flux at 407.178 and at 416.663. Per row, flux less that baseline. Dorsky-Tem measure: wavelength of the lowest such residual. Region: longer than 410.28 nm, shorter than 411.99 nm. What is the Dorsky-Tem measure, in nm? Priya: 411.514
